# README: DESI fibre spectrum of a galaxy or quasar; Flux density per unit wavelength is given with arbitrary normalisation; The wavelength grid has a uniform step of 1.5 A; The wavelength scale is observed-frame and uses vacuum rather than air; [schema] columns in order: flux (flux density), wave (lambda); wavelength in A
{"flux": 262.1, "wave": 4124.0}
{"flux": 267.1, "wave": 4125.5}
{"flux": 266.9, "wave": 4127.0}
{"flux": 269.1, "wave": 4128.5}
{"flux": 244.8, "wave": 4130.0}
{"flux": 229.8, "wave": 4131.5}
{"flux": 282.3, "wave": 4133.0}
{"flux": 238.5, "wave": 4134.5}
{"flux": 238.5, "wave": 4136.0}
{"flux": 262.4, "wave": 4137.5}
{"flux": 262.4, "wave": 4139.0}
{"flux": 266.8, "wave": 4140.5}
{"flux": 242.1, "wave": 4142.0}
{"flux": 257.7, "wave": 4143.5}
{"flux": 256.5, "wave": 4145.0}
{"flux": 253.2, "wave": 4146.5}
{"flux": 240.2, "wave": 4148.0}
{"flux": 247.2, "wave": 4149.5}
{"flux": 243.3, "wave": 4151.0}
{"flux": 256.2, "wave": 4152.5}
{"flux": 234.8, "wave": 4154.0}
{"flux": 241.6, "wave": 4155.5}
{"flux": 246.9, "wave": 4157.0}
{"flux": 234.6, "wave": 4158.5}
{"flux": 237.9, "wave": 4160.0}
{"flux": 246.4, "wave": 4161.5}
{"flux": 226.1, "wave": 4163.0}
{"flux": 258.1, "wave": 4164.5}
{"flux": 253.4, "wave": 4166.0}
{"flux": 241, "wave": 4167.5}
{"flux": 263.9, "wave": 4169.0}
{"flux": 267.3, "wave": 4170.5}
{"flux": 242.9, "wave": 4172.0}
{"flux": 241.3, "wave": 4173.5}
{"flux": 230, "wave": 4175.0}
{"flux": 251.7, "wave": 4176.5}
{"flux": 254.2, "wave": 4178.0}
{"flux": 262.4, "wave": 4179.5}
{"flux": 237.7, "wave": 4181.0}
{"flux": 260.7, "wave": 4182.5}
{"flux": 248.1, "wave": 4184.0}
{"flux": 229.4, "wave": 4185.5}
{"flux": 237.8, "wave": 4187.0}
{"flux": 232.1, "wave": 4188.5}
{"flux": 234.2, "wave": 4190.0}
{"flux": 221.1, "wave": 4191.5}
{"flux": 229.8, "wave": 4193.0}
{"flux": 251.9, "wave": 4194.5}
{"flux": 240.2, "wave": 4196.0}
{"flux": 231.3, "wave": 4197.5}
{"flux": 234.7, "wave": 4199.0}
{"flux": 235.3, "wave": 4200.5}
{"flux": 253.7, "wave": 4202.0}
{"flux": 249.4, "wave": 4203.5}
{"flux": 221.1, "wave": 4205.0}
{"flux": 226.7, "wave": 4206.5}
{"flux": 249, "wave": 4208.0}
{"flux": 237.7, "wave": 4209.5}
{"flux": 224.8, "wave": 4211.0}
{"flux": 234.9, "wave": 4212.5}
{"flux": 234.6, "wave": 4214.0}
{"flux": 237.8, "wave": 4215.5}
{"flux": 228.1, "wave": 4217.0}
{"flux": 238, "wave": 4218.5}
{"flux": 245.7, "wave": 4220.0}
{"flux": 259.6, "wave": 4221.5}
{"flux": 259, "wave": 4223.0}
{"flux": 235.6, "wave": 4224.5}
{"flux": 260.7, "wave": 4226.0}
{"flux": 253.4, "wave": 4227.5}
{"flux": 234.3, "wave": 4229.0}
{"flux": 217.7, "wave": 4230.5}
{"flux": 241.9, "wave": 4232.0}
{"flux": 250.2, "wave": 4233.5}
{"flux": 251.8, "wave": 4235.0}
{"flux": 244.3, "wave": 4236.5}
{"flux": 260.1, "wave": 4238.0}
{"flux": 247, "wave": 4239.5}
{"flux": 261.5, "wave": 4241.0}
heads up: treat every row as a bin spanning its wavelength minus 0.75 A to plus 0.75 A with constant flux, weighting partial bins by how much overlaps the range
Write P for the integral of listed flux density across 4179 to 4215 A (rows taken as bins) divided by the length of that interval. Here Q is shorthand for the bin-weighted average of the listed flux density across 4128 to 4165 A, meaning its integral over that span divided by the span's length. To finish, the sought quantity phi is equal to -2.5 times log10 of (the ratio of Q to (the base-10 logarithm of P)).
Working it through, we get -5.05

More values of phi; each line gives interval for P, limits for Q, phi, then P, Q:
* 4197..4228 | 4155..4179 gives -5.04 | 240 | 246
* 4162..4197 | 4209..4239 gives -5.02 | 244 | 243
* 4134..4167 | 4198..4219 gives -4.98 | 248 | 236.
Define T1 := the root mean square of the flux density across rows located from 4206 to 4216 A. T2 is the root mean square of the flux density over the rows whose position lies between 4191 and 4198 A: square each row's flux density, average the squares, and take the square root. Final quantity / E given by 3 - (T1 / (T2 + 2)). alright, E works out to 2.008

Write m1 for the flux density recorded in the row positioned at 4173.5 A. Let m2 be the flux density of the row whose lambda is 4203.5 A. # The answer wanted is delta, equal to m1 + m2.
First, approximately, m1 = 241.3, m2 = 249.4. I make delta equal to 491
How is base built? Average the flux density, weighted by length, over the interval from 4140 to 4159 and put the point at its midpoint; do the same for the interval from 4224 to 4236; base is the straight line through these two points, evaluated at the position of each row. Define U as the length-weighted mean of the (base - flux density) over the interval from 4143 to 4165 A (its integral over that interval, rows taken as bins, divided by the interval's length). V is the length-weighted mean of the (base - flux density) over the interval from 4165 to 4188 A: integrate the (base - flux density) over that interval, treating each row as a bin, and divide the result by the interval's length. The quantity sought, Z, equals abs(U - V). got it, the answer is 4.2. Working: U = 2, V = -2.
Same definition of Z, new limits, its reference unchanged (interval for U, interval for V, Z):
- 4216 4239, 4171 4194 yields 6.4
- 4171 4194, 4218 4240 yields 7.9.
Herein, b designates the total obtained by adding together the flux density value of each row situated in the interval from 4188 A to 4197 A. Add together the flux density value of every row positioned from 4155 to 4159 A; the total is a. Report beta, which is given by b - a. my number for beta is 686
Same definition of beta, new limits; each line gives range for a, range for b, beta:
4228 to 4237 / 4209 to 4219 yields 196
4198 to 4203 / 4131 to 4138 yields 528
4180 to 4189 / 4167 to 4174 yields -189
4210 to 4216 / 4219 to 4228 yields 582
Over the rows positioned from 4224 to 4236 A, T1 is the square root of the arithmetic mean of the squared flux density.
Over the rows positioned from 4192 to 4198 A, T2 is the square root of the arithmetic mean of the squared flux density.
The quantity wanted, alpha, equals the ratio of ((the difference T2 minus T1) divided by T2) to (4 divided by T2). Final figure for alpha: -1.3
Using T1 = 244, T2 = 238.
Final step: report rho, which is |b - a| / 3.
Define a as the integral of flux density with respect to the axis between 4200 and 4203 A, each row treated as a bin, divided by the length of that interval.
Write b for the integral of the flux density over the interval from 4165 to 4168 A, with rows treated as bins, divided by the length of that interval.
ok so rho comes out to 1.0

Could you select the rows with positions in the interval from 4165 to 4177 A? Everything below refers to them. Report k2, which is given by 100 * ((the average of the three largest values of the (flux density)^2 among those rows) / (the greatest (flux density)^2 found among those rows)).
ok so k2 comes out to 96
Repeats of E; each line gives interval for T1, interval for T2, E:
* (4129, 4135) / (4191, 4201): 1.947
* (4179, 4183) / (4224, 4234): 1.961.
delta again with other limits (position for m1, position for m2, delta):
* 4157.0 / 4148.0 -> 487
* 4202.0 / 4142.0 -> 496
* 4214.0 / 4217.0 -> 463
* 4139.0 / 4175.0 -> 492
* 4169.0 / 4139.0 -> 526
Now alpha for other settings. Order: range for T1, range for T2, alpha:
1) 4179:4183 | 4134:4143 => -0.4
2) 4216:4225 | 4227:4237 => -0.6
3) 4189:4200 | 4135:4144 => 5.1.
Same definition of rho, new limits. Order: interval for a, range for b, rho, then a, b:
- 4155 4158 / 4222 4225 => 1.9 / 244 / 249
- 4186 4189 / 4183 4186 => 2.2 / 235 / 241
